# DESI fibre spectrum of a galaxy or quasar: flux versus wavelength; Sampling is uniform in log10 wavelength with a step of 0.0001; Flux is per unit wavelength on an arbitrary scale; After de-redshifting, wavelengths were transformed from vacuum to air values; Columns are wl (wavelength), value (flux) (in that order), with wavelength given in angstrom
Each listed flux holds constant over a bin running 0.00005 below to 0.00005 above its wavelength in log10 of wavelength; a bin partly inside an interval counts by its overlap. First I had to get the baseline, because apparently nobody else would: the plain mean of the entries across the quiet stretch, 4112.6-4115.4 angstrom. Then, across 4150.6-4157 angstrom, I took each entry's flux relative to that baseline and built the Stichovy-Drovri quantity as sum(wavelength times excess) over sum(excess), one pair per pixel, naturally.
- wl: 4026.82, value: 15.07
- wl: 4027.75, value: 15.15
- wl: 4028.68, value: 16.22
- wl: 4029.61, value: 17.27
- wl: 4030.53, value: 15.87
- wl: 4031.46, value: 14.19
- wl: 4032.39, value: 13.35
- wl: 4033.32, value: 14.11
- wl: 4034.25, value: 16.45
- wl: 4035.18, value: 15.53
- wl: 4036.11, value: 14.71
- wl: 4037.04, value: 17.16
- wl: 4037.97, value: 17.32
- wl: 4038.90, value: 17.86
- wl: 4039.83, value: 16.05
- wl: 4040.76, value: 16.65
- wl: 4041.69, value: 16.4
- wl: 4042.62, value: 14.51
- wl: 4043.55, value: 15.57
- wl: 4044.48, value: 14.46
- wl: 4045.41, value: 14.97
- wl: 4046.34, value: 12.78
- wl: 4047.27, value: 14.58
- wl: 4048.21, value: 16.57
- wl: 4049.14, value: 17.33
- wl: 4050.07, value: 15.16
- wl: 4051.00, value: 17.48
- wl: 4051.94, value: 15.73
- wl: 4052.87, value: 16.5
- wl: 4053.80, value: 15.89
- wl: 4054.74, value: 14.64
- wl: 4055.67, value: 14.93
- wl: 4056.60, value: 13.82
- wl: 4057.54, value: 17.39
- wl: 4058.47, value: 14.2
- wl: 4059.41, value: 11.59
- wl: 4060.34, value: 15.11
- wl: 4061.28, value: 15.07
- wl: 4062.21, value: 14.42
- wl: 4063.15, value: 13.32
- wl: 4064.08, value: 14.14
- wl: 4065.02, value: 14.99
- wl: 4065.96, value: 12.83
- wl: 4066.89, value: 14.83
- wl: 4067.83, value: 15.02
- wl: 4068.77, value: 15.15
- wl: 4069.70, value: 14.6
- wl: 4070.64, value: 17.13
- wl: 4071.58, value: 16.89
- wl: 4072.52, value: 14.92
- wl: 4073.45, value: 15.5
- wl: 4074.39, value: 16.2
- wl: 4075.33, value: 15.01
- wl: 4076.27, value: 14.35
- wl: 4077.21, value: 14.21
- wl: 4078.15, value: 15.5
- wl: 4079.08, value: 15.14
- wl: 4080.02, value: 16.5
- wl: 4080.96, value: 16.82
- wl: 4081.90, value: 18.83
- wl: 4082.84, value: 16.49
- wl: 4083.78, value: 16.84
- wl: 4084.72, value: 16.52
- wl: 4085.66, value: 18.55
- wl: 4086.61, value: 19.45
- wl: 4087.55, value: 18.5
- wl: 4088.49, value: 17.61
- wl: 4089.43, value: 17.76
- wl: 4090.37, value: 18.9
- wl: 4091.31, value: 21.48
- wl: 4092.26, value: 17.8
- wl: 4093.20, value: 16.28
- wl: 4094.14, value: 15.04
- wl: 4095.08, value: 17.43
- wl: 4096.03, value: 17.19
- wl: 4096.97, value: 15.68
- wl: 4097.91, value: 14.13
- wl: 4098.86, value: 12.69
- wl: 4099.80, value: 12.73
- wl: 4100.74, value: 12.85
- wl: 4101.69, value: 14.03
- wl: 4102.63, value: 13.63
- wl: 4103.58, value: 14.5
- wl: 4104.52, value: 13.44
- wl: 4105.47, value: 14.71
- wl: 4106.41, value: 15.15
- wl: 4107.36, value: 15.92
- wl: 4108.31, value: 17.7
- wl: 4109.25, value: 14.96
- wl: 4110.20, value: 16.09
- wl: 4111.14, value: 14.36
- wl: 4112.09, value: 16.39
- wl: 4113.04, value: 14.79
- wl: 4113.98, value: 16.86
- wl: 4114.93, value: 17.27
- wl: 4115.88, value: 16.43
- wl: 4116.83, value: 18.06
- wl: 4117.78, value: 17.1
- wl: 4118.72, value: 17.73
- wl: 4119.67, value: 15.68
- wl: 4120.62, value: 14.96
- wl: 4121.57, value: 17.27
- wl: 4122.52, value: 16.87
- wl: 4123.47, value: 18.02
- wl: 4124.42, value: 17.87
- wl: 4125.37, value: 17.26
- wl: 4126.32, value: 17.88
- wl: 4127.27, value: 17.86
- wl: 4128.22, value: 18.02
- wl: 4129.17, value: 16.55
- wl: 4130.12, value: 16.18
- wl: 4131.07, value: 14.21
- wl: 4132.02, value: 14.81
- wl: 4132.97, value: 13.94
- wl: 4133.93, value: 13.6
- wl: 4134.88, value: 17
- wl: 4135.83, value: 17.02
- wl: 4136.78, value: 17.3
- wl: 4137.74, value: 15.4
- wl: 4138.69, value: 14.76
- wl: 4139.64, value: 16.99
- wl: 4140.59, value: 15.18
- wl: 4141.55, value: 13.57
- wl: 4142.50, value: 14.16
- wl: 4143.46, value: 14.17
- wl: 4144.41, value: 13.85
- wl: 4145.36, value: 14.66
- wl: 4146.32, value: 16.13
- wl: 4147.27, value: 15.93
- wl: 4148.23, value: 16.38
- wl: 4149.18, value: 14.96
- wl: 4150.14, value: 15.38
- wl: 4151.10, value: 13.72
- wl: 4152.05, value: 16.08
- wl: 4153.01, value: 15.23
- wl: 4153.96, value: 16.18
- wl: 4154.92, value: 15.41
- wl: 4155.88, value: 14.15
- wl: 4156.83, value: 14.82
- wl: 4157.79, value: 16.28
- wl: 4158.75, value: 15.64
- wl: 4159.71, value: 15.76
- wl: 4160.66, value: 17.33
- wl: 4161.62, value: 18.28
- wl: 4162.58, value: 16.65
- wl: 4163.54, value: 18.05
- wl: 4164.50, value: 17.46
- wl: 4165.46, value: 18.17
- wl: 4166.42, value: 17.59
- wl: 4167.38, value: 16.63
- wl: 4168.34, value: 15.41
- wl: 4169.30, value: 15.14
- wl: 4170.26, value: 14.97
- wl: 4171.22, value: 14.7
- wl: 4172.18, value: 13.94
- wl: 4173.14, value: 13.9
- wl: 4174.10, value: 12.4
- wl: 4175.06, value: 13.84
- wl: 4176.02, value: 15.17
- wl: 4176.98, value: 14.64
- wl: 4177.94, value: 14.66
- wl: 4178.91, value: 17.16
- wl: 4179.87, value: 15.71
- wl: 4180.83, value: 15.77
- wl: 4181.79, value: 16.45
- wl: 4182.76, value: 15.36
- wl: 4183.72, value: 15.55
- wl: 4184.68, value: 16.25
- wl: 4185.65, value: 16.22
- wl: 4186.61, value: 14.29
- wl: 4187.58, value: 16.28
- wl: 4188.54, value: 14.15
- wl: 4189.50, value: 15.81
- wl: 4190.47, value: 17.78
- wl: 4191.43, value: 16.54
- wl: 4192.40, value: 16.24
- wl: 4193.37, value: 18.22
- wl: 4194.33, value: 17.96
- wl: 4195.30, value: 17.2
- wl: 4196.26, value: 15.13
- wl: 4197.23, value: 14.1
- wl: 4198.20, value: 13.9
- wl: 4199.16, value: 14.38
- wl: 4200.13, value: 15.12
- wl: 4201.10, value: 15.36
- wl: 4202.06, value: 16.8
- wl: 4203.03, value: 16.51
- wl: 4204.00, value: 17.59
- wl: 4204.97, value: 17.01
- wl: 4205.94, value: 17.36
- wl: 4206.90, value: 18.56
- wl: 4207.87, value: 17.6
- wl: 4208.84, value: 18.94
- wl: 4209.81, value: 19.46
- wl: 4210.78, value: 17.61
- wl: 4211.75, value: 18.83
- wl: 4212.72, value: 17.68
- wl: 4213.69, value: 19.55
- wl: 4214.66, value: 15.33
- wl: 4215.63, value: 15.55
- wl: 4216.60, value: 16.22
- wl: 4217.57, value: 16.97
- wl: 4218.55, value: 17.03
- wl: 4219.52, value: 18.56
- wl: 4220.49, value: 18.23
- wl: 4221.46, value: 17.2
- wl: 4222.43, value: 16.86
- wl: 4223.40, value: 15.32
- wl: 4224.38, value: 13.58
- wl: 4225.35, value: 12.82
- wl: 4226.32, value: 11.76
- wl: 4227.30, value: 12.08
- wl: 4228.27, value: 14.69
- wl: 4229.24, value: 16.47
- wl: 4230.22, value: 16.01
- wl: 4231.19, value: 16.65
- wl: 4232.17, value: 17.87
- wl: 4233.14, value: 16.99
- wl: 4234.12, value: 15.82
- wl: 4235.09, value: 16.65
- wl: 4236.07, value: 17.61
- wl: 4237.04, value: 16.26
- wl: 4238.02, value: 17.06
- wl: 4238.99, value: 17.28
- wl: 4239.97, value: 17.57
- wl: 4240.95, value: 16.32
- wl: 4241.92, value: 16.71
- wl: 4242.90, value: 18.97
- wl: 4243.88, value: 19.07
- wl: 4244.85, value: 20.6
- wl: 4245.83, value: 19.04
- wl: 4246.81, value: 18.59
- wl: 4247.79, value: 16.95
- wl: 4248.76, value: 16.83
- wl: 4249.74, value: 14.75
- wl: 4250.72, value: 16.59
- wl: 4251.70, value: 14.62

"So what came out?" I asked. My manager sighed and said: 4154.0 angstrom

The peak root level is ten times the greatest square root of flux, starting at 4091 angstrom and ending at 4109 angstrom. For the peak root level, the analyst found 46.35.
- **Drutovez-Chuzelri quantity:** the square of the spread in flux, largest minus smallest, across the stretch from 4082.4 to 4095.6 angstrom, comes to 41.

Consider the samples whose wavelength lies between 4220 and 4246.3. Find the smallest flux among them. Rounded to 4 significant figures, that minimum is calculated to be 11.76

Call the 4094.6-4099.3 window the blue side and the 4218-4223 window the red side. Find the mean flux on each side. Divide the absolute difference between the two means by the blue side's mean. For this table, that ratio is 0.14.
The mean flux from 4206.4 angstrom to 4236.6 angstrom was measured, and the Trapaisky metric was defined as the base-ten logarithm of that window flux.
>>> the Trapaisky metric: 1.220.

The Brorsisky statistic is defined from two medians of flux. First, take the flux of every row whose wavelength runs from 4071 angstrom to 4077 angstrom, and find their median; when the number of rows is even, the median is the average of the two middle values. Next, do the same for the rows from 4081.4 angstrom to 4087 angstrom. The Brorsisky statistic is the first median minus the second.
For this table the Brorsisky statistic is -2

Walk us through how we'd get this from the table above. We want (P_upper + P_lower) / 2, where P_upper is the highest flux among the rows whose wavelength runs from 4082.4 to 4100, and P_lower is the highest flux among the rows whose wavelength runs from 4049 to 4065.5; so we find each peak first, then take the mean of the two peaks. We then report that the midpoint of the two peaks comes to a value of 19.5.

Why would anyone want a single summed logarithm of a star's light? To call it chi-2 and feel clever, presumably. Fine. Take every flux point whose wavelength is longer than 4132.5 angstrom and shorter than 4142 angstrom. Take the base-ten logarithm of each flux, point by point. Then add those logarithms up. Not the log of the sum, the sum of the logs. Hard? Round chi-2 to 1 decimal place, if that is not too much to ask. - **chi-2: 11.9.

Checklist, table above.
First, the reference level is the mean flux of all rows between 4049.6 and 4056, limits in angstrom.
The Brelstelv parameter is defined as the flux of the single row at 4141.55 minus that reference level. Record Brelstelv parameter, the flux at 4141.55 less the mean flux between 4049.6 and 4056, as -2.2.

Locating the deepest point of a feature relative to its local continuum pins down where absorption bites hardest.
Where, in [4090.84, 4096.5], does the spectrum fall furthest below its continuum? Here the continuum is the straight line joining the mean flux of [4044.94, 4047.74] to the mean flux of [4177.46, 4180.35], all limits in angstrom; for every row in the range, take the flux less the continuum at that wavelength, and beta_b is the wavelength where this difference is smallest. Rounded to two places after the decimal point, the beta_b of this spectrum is 4094.14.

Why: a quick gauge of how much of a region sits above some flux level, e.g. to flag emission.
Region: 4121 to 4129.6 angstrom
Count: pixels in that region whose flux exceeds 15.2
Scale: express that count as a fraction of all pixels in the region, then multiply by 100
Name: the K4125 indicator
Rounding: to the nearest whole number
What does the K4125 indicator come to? 100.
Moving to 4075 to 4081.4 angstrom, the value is 43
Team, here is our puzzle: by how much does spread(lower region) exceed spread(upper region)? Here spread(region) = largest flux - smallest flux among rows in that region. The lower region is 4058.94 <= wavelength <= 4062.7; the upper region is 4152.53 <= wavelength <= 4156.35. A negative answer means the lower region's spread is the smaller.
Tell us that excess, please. 1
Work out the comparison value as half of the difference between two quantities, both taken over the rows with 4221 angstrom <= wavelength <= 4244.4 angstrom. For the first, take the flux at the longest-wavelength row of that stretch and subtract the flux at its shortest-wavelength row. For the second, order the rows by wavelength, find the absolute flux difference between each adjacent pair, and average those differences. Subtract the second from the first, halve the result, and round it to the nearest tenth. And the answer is 0.4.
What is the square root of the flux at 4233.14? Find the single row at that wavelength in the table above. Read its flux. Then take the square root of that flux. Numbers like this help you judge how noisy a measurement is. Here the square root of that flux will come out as 4.12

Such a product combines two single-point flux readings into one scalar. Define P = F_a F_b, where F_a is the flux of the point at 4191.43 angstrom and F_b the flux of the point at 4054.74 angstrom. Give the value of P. 242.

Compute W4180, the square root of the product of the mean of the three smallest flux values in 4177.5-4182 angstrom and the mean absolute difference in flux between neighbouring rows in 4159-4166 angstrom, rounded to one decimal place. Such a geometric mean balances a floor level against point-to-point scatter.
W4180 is 4.2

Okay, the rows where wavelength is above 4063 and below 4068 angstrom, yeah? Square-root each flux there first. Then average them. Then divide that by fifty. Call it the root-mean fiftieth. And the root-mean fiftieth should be 0.075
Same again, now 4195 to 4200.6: 0.077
